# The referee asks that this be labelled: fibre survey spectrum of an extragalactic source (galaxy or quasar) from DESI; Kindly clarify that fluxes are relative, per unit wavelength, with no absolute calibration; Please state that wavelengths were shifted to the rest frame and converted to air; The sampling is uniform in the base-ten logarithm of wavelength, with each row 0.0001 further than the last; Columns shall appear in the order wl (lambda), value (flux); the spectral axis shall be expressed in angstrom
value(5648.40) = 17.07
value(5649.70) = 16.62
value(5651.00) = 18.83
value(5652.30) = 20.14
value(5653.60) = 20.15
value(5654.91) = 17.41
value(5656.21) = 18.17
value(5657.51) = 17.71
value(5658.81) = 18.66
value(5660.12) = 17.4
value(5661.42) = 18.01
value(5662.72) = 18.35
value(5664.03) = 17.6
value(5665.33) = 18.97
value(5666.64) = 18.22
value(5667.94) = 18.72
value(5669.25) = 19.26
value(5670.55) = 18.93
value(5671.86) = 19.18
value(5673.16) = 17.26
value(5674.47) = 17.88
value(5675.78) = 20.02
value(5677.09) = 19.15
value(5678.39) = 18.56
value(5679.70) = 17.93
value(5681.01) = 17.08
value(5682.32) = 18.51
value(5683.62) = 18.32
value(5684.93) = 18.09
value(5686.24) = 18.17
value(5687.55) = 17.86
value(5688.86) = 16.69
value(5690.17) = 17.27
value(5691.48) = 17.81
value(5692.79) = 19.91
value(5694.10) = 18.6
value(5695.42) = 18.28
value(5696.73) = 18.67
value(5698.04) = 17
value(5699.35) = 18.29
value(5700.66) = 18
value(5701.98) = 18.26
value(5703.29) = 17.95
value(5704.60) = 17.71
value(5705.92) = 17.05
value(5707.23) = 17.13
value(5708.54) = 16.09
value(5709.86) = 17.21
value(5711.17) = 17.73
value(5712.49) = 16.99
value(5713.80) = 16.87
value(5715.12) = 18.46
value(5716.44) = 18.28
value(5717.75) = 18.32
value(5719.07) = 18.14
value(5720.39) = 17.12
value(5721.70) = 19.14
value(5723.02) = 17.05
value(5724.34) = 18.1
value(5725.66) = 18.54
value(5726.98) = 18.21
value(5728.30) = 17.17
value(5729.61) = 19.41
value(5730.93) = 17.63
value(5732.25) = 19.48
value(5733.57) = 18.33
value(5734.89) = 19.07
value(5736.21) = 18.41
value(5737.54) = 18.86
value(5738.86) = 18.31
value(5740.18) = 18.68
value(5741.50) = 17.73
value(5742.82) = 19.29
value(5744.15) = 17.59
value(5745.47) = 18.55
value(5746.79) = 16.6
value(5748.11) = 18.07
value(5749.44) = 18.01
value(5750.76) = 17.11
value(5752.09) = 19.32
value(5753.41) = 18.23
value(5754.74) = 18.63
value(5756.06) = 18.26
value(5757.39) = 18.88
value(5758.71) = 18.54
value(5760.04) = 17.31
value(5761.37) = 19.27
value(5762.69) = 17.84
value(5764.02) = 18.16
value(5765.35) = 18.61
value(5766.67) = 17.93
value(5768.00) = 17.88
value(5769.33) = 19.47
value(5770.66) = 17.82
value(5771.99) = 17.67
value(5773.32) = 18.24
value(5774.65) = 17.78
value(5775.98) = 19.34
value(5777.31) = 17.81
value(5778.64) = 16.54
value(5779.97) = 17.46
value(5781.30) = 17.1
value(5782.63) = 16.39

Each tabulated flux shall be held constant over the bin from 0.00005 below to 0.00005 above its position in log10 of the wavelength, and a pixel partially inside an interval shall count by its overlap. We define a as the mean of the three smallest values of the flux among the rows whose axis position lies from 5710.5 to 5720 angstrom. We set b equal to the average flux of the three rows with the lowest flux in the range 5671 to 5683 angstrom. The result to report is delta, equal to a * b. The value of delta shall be 299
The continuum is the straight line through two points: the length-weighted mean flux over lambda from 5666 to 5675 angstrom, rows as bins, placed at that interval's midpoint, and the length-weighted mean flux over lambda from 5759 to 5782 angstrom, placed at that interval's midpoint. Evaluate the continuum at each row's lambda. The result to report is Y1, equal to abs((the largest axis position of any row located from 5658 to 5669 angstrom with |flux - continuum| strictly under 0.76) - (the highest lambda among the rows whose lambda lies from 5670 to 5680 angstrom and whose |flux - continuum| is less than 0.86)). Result 11.8 angstrom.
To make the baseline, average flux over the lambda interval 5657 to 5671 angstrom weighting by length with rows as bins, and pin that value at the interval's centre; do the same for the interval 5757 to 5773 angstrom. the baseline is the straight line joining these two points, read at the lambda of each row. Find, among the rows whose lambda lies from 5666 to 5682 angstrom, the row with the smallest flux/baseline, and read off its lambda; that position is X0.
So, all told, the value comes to 5681.01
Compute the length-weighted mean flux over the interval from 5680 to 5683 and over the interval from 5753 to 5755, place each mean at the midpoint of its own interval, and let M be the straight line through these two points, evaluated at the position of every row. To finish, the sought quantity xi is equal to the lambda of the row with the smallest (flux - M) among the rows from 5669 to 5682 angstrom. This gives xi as 5681.01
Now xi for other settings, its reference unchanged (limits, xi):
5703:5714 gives 5708.54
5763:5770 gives 5768.00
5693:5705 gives 5698.04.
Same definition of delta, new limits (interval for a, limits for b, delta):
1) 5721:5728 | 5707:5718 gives 296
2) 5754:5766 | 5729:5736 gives 326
